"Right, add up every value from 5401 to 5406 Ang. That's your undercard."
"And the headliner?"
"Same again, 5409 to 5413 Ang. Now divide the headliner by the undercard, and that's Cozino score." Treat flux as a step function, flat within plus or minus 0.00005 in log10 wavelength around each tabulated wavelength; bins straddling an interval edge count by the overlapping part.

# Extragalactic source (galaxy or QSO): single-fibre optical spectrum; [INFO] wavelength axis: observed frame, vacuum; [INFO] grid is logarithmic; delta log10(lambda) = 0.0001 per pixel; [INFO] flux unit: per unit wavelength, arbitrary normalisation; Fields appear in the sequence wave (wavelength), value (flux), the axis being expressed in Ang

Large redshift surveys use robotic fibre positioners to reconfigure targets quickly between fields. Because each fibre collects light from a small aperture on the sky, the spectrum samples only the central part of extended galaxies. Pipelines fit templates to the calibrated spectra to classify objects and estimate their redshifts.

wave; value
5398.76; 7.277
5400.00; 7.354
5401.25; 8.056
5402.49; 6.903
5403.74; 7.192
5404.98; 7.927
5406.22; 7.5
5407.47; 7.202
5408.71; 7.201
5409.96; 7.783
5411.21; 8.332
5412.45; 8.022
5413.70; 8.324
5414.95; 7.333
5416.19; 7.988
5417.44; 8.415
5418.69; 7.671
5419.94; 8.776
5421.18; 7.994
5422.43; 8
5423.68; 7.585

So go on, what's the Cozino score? 0.80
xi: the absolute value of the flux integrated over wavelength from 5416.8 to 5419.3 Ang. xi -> 20.1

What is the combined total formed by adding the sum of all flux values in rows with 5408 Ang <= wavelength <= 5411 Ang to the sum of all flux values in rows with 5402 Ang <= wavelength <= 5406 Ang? 37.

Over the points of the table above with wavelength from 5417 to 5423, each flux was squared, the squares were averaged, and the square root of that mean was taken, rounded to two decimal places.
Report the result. 8.18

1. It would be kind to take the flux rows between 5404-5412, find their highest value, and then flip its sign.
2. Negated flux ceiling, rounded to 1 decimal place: -8.3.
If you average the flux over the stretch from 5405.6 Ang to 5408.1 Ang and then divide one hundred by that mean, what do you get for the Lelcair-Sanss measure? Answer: 13.6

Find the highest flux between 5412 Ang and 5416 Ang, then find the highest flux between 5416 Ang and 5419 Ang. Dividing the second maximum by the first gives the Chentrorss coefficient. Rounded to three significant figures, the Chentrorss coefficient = 1.01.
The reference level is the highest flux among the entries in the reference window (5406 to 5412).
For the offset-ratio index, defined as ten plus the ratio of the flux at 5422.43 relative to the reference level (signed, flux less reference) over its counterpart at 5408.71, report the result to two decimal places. 10.29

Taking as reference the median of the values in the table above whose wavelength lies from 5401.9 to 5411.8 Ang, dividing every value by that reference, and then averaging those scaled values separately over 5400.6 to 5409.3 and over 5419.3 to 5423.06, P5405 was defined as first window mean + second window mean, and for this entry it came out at 2.13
